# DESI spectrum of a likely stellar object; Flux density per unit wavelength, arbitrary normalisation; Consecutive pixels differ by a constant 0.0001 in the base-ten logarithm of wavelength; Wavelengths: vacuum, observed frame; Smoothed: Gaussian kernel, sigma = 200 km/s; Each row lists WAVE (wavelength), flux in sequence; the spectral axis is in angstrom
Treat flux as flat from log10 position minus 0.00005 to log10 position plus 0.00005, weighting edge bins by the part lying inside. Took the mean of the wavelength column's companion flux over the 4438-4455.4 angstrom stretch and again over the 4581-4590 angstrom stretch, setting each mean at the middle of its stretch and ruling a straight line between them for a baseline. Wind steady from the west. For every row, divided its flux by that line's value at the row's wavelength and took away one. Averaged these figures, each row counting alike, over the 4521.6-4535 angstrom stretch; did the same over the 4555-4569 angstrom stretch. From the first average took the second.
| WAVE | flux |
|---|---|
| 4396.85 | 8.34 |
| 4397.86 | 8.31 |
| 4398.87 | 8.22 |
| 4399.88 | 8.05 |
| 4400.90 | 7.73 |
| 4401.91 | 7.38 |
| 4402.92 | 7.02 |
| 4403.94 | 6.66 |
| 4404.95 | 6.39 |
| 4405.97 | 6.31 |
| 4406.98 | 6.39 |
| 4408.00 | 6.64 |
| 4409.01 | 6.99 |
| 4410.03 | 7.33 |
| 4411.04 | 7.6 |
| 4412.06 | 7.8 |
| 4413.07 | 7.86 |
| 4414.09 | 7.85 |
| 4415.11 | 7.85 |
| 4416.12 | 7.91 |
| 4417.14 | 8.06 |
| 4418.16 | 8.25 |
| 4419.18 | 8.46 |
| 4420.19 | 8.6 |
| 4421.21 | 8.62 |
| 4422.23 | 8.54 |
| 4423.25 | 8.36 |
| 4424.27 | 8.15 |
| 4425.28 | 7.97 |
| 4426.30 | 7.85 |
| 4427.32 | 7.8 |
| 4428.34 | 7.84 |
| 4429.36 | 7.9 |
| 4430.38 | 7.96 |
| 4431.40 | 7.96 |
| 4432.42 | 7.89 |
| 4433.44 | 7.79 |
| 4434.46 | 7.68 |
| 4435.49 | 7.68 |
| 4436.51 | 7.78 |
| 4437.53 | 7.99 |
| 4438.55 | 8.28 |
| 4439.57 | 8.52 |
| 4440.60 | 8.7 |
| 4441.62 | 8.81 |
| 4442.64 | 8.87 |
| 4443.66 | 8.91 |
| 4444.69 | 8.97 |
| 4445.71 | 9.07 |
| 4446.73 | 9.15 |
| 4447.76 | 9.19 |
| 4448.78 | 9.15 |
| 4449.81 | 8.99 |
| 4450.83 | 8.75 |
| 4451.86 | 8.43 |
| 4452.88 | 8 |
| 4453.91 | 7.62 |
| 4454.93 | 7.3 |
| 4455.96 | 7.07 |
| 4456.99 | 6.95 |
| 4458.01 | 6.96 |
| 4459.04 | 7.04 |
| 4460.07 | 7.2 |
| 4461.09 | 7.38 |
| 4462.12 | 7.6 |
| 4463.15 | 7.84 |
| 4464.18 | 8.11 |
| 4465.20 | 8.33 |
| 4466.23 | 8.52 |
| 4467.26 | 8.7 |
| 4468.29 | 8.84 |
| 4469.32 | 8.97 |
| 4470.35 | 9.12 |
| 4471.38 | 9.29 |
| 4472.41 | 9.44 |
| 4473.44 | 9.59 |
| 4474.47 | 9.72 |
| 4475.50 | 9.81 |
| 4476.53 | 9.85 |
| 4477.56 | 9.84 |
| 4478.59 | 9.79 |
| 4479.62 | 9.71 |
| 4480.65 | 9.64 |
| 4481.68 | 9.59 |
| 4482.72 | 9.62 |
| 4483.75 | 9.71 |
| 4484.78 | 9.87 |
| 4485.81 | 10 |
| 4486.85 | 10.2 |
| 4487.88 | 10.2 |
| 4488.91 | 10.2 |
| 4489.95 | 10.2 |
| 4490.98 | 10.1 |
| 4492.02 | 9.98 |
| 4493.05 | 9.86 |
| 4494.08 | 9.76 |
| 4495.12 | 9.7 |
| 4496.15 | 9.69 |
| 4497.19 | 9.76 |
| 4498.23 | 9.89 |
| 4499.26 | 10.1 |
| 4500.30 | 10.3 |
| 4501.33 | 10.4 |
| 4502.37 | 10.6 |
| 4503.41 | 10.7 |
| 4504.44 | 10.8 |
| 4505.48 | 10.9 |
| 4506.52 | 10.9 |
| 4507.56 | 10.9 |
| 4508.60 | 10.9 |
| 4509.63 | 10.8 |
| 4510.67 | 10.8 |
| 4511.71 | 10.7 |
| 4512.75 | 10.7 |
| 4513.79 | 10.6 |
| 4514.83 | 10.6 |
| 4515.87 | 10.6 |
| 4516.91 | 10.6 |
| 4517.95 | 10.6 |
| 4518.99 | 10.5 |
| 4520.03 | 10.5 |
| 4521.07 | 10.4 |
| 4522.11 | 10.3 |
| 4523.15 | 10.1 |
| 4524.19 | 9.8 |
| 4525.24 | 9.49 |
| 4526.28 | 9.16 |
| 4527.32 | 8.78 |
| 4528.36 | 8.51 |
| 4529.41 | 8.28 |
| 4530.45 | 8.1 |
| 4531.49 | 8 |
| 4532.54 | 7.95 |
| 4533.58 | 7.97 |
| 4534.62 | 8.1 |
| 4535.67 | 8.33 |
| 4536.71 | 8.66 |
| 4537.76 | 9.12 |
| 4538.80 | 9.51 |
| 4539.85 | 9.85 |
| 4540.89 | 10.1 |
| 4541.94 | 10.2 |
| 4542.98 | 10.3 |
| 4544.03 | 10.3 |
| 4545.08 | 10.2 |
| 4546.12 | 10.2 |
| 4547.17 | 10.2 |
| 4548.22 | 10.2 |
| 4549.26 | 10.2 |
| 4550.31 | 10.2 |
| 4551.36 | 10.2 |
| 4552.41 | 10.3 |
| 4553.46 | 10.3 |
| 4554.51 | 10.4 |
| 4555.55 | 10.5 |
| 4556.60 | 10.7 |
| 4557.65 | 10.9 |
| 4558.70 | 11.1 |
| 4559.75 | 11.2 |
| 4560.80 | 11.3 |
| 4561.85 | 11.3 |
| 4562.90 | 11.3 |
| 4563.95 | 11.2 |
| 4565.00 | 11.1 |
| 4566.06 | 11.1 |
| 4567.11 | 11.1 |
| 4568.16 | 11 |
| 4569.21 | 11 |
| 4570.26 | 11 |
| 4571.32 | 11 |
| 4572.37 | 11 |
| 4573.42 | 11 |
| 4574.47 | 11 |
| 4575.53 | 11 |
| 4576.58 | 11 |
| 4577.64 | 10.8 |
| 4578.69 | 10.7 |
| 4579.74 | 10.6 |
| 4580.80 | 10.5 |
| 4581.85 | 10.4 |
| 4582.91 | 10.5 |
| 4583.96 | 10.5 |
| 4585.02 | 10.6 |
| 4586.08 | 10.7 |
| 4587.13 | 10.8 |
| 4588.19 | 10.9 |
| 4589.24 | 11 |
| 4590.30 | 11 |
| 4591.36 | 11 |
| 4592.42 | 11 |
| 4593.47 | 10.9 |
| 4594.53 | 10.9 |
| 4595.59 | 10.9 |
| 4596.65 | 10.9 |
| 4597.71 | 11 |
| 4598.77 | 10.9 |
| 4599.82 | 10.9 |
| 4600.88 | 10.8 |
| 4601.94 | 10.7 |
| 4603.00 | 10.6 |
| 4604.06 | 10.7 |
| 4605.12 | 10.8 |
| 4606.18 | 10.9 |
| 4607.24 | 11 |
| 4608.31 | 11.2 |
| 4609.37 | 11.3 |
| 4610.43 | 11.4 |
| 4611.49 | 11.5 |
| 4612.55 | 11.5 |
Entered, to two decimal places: -0.17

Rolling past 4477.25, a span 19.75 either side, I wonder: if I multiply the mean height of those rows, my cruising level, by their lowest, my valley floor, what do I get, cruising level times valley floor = 64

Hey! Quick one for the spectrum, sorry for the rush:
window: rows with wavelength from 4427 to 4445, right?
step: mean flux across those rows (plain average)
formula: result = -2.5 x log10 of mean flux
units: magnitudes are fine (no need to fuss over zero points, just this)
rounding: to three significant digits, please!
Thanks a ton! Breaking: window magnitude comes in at -2.28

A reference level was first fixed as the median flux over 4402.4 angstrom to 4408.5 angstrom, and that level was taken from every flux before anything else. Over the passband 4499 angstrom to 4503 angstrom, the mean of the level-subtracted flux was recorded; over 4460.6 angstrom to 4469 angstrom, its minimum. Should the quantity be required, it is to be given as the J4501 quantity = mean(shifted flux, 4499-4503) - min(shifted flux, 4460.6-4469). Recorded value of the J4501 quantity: 3.0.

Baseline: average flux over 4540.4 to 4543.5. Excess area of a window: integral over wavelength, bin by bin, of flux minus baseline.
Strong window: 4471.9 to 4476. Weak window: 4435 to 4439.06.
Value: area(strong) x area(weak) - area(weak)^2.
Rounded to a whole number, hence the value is -64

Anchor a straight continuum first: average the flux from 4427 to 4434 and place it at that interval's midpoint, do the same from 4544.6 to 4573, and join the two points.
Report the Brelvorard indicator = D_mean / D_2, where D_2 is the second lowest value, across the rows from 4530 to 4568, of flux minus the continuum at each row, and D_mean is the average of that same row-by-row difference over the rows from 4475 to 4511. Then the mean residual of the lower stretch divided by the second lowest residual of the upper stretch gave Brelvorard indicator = -0.4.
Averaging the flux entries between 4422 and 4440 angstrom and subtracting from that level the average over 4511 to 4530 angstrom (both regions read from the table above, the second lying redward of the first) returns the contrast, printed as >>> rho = -2.0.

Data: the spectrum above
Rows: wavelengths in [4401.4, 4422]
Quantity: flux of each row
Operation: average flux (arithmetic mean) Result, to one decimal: 7.5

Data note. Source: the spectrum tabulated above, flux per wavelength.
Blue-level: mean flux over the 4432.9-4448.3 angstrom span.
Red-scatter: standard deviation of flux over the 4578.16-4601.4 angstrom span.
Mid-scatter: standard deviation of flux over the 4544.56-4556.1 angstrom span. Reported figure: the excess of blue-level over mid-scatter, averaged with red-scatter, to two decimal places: 4.29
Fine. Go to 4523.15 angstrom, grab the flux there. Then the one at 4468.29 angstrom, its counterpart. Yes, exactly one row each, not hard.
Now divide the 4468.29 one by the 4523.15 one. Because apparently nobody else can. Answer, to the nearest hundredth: 0.88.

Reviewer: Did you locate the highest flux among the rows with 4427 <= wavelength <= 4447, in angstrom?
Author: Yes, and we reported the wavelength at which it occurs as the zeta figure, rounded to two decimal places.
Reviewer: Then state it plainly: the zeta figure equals 4446.73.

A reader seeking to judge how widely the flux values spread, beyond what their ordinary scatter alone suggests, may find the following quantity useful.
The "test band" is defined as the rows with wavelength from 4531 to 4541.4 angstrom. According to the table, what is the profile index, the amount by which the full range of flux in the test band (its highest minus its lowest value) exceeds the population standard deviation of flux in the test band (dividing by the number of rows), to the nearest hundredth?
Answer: 1.36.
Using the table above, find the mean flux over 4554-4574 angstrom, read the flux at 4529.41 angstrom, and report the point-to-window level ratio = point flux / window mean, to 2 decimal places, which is 0.75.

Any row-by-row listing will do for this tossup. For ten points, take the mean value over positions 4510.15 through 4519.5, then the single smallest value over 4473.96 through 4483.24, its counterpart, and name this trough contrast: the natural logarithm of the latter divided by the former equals -0.10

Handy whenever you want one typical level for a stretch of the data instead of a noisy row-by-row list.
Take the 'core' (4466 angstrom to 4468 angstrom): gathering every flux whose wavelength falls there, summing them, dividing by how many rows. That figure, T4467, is 8.6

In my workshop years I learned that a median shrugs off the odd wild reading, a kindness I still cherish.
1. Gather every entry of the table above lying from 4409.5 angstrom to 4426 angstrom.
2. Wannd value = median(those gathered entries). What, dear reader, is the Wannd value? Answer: 8.0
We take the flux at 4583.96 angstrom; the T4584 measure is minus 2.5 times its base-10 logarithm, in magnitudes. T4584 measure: -2.55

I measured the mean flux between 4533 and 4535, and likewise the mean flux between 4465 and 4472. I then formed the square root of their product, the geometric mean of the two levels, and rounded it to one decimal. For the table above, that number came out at 8.4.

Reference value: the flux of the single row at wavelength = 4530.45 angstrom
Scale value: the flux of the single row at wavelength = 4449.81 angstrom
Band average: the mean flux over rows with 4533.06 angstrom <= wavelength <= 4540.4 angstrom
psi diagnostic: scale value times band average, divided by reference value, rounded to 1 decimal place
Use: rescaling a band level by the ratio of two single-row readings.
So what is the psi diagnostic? 9.8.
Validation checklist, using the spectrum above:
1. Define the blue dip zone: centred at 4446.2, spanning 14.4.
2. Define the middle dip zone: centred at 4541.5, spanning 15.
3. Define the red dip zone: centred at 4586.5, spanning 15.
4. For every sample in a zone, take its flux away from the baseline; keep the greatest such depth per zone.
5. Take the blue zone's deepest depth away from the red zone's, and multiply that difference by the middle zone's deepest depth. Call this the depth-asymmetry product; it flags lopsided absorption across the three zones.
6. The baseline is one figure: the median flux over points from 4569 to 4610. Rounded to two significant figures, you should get -6.7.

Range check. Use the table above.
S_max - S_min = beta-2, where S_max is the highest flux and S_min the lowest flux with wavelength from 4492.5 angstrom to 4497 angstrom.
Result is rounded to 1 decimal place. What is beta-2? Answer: 0.2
